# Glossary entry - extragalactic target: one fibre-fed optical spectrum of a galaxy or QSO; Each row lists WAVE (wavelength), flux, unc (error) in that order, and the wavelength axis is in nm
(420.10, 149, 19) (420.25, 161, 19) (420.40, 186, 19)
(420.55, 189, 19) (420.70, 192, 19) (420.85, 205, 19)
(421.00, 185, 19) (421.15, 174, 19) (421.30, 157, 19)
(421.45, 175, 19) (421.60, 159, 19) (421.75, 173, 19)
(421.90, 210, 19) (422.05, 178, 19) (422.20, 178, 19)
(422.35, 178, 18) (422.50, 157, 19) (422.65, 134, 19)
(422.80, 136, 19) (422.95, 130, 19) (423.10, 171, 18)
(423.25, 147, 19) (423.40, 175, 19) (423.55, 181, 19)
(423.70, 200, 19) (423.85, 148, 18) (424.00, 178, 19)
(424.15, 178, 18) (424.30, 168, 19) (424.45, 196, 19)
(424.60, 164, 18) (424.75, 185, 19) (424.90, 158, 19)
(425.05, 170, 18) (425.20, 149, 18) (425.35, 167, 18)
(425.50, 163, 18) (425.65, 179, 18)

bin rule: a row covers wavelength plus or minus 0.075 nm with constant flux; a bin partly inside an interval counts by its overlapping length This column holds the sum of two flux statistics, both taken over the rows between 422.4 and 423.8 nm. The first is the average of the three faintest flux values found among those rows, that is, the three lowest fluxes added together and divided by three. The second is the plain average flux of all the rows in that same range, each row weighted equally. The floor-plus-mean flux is 292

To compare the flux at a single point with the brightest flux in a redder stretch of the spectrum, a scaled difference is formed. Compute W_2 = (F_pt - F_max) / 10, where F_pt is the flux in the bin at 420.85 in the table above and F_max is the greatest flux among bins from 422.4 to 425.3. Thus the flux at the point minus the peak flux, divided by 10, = 0.5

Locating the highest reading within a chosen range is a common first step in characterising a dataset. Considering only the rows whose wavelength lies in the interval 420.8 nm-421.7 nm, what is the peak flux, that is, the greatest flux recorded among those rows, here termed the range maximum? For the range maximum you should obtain 205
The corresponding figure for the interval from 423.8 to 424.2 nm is 178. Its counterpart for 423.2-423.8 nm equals 200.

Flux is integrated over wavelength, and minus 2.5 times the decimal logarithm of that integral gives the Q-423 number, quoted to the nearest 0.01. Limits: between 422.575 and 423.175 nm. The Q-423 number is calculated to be -4.83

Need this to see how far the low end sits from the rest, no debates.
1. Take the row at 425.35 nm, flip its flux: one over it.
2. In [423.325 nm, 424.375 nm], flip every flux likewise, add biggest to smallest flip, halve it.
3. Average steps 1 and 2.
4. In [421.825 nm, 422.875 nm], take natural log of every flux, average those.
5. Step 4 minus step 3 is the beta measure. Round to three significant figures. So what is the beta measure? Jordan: 5.10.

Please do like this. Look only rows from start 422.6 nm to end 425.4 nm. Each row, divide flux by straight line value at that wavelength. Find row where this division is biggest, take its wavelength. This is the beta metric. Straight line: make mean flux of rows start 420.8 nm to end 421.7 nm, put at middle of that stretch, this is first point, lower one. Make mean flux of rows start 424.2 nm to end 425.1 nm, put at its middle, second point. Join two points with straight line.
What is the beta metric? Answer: 423.70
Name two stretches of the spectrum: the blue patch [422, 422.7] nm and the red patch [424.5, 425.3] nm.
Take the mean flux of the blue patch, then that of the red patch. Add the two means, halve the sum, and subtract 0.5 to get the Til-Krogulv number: 165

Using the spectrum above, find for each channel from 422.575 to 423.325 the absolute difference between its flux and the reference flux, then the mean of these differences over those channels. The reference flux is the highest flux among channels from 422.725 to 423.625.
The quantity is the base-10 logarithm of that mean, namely 1.57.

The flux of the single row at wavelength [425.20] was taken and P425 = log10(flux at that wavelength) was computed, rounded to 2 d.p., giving 2.17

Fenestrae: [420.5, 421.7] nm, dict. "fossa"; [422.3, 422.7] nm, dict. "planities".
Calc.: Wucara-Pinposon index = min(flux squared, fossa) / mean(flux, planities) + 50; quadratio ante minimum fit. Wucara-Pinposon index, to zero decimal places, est 208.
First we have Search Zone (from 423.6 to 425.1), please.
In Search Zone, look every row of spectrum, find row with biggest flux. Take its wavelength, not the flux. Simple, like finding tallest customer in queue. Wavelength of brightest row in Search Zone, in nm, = 423.70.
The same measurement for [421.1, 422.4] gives 421.90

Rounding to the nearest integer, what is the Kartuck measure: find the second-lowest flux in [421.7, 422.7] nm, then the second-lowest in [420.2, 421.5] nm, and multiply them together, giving 25277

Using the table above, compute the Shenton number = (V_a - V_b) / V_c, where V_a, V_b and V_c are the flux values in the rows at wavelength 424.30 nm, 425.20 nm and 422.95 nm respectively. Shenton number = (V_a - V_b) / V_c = 0.15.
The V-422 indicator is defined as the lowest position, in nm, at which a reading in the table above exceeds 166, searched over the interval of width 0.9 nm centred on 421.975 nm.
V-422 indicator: 421.75 nm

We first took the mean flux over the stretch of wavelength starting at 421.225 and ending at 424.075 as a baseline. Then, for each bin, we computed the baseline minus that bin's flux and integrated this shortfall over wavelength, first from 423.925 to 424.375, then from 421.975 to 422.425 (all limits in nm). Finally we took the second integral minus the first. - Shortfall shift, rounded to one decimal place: -1.5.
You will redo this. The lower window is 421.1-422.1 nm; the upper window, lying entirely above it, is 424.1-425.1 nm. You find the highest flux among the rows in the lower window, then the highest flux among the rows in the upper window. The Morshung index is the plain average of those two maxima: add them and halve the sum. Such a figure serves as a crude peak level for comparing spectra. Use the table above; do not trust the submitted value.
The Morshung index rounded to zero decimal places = 203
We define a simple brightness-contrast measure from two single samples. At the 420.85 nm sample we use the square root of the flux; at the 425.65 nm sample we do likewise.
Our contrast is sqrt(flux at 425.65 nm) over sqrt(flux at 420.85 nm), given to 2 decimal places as 0.93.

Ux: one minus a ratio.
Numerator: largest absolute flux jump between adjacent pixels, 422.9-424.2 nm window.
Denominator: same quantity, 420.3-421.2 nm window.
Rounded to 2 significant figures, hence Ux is -1.6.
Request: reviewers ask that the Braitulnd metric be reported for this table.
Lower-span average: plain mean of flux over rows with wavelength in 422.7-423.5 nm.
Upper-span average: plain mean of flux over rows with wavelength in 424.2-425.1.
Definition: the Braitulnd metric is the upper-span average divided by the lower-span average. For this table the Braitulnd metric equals 1.14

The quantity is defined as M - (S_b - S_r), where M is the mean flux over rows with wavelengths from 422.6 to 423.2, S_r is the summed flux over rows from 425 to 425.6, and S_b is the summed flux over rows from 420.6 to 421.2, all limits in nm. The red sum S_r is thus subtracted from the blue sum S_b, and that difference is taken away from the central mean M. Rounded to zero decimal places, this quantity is 36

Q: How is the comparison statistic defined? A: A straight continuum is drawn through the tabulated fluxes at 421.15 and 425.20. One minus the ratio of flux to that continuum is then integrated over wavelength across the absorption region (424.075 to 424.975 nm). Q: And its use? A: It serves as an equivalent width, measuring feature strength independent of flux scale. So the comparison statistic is -0.13 nm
